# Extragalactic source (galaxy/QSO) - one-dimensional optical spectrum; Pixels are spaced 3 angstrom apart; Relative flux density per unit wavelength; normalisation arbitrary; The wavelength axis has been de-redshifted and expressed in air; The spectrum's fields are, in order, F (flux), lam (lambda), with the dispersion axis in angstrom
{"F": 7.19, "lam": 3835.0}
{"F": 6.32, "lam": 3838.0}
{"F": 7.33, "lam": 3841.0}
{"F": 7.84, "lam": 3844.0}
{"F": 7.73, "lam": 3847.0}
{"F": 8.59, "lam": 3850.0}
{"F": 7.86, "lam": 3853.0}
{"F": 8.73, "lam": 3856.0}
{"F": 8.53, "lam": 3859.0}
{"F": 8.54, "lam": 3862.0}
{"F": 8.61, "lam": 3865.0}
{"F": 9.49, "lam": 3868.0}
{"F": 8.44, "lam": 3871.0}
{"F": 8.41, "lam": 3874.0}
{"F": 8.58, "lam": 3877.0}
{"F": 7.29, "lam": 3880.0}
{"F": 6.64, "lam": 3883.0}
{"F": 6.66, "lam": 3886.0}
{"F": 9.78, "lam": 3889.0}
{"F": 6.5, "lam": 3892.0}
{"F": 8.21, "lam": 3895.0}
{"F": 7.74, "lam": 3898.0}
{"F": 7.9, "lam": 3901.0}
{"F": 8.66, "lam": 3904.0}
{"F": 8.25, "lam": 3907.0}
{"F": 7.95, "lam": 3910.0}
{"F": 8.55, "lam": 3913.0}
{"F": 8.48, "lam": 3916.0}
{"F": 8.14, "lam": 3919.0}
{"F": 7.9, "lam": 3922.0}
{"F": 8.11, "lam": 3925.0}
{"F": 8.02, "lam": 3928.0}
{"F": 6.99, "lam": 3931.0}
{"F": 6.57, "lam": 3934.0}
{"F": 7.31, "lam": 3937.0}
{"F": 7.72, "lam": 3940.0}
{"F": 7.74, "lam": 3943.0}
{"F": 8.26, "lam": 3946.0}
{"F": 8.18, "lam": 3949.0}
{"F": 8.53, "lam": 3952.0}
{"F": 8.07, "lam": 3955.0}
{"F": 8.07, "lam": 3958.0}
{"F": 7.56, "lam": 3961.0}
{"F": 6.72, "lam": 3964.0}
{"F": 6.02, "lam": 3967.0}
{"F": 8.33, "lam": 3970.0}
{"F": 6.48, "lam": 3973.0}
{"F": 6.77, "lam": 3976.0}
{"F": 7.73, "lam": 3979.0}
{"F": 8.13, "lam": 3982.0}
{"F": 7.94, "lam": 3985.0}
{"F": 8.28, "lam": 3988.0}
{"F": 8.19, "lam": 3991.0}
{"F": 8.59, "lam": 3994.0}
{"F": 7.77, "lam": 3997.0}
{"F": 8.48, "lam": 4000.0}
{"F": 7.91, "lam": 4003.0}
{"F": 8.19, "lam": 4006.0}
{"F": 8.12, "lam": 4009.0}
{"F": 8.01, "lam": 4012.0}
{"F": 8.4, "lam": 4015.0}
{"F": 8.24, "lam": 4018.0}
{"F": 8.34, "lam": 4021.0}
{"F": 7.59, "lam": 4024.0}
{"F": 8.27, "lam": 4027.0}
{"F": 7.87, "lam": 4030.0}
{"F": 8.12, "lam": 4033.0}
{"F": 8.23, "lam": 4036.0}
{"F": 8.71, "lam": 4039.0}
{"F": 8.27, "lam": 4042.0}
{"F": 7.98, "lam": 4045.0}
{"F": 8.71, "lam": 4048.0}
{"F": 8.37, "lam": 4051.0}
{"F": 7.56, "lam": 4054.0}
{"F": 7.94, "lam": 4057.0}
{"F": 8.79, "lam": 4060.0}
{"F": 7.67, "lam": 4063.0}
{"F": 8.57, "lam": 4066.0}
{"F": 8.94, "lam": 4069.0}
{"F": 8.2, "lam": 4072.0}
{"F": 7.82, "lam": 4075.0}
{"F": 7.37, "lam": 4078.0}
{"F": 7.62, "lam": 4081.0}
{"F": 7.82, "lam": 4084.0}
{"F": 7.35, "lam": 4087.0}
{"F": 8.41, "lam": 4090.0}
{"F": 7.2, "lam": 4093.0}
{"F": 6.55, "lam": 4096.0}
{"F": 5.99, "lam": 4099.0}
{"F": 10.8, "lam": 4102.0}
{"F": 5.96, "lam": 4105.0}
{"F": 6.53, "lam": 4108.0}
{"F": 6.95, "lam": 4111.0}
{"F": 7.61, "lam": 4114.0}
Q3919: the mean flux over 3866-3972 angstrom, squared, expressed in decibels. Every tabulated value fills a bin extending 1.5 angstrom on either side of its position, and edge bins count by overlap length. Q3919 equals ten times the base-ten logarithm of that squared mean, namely 17.9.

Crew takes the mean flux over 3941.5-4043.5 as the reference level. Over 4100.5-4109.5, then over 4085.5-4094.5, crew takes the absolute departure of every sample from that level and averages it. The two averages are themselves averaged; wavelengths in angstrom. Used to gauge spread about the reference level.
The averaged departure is 1.34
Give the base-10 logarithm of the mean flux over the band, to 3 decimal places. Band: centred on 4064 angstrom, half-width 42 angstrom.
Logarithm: 0.901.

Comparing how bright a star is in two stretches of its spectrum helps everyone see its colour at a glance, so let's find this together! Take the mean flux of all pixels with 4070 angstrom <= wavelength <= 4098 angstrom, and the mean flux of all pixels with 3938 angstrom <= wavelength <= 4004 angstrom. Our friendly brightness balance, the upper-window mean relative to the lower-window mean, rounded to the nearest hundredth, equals 0.97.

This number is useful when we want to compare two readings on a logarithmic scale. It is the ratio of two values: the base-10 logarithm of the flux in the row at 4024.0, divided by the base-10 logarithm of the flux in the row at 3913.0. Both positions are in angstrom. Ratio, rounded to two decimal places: 0.94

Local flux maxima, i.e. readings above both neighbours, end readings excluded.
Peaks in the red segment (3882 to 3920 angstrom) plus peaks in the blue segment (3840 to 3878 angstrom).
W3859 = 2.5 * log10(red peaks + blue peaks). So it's 2.3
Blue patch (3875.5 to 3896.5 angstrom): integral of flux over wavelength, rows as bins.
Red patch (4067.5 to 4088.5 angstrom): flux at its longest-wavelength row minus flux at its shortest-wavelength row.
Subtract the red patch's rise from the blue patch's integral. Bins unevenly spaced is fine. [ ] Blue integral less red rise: 163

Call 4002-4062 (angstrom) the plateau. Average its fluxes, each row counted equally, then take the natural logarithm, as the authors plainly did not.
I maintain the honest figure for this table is 2.102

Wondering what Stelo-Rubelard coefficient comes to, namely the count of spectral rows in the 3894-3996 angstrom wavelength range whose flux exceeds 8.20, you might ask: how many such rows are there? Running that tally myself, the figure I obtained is 10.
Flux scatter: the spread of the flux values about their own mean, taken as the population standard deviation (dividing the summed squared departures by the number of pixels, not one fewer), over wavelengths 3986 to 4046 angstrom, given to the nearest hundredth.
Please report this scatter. 0.27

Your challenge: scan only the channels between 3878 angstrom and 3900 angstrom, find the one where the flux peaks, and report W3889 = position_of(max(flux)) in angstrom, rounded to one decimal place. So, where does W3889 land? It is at 3889.0 angstrom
